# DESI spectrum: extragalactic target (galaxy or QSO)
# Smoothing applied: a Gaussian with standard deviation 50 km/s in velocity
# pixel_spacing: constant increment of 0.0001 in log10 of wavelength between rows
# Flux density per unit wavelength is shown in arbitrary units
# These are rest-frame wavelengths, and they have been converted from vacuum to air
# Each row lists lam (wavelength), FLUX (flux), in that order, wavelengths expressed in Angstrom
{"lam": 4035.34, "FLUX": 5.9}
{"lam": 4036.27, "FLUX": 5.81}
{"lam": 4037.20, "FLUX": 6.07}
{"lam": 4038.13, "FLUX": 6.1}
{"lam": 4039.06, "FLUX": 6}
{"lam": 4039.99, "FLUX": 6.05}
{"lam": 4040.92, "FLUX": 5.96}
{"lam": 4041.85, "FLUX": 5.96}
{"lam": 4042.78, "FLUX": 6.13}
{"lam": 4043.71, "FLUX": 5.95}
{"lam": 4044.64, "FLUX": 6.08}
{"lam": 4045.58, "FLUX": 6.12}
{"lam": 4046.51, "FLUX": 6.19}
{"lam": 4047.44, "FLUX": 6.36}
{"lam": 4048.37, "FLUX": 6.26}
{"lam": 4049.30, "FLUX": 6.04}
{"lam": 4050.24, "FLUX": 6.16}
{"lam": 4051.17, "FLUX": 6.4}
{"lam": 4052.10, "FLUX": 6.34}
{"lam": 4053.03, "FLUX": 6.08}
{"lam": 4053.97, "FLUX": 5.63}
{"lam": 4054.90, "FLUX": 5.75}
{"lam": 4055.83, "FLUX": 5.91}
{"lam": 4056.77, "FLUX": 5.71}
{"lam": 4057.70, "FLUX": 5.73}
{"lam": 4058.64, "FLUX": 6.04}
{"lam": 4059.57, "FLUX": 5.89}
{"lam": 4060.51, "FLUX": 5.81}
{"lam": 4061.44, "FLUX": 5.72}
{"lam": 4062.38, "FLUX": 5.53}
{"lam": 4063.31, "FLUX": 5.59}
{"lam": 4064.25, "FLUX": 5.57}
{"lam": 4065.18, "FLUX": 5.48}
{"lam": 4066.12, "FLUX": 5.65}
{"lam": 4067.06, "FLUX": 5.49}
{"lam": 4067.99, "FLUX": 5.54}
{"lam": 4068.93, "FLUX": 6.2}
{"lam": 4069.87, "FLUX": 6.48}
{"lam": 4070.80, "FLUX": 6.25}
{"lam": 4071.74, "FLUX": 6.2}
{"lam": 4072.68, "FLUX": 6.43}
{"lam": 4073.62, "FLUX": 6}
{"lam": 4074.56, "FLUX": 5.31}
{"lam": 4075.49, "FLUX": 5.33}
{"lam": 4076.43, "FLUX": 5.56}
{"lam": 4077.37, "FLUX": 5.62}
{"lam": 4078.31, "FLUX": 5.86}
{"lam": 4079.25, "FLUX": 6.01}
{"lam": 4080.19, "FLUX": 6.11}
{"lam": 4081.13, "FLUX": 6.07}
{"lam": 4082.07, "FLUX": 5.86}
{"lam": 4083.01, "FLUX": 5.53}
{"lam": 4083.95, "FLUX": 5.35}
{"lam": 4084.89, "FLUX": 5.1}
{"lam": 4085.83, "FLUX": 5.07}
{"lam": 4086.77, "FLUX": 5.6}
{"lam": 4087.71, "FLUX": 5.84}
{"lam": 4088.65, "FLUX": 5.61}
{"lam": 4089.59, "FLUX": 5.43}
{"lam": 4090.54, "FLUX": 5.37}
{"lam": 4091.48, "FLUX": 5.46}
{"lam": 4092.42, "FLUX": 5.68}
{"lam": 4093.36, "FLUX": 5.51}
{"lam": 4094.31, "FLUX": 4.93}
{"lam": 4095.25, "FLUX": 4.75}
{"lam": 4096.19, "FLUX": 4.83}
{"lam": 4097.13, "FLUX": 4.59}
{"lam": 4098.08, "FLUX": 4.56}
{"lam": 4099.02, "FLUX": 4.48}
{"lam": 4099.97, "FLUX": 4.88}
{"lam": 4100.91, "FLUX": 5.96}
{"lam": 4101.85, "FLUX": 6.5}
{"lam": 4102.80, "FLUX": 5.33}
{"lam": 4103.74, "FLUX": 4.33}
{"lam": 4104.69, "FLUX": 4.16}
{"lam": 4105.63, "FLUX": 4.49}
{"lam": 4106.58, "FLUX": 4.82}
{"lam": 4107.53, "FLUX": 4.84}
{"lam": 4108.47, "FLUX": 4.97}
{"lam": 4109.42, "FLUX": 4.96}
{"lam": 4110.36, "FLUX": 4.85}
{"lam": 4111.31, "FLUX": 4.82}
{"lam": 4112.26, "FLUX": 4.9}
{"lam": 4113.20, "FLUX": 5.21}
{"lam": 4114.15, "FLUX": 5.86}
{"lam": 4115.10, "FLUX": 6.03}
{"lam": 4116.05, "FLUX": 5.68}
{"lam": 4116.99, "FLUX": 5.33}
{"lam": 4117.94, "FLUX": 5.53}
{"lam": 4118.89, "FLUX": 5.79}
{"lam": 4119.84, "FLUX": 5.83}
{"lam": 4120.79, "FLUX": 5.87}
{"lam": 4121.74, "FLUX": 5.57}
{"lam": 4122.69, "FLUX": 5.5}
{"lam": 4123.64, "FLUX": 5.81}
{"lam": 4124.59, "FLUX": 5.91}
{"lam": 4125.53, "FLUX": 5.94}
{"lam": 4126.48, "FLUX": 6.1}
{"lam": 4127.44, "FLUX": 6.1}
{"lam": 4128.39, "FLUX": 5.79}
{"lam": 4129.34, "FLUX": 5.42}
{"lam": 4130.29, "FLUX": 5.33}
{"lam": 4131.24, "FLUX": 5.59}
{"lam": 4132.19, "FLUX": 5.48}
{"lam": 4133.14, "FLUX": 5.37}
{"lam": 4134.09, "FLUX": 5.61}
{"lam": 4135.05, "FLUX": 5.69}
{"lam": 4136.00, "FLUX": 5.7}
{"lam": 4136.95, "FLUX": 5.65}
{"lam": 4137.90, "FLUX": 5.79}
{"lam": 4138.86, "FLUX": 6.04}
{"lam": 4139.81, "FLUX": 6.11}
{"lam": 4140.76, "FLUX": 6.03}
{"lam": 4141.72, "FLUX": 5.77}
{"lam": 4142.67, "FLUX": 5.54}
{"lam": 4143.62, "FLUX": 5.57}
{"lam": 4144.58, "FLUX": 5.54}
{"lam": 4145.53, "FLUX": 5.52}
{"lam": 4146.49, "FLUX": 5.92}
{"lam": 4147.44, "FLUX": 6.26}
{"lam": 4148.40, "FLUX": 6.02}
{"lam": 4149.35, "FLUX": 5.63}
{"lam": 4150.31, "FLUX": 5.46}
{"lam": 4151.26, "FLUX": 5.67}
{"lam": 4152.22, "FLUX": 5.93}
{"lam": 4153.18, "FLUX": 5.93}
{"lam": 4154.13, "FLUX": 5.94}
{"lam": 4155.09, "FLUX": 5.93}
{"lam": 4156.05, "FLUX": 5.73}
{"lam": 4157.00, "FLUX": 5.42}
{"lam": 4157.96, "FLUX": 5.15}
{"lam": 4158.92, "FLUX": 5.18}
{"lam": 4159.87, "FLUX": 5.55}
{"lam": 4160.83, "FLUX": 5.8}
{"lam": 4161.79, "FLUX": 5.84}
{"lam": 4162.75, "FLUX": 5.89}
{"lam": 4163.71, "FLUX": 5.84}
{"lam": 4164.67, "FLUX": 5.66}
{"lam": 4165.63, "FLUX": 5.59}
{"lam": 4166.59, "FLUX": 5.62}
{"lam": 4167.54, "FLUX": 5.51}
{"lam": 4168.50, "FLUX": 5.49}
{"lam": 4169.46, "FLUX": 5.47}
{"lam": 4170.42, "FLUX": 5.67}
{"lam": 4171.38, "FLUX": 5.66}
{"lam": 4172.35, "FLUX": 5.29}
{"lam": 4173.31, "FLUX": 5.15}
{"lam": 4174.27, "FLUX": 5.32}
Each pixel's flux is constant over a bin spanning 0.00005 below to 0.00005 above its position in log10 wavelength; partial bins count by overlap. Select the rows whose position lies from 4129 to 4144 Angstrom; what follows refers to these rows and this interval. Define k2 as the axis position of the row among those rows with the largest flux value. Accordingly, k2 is 4139.81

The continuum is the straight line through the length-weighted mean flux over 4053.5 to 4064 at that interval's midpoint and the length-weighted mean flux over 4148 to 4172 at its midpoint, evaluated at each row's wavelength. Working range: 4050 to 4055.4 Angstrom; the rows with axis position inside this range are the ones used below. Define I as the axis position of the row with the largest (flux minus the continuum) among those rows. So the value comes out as 4051.17 Angstrom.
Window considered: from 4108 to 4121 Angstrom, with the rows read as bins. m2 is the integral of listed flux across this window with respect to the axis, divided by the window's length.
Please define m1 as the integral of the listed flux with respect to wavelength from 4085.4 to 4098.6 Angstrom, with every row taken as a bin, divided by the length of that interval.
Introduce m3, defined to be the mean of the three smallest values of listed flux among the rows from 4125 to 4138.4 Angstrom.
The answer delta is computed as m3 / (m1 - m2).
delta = -33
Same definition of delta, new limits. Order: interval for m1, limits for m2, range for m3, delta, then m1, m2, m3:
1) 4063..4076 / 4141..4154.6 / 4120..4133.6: 96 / 5.8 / 5.8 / 5.37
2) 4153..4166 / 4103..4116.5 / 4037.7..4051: 9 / 5.7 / 5.0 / 5.96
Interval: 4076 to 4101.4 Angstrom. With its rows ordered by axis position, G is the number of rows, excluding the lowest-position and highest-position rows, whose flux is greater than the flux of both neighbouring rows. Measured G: 4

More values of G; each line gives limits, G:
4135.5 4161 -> 4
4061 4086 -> 5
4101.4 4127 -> 3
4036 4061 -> 7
